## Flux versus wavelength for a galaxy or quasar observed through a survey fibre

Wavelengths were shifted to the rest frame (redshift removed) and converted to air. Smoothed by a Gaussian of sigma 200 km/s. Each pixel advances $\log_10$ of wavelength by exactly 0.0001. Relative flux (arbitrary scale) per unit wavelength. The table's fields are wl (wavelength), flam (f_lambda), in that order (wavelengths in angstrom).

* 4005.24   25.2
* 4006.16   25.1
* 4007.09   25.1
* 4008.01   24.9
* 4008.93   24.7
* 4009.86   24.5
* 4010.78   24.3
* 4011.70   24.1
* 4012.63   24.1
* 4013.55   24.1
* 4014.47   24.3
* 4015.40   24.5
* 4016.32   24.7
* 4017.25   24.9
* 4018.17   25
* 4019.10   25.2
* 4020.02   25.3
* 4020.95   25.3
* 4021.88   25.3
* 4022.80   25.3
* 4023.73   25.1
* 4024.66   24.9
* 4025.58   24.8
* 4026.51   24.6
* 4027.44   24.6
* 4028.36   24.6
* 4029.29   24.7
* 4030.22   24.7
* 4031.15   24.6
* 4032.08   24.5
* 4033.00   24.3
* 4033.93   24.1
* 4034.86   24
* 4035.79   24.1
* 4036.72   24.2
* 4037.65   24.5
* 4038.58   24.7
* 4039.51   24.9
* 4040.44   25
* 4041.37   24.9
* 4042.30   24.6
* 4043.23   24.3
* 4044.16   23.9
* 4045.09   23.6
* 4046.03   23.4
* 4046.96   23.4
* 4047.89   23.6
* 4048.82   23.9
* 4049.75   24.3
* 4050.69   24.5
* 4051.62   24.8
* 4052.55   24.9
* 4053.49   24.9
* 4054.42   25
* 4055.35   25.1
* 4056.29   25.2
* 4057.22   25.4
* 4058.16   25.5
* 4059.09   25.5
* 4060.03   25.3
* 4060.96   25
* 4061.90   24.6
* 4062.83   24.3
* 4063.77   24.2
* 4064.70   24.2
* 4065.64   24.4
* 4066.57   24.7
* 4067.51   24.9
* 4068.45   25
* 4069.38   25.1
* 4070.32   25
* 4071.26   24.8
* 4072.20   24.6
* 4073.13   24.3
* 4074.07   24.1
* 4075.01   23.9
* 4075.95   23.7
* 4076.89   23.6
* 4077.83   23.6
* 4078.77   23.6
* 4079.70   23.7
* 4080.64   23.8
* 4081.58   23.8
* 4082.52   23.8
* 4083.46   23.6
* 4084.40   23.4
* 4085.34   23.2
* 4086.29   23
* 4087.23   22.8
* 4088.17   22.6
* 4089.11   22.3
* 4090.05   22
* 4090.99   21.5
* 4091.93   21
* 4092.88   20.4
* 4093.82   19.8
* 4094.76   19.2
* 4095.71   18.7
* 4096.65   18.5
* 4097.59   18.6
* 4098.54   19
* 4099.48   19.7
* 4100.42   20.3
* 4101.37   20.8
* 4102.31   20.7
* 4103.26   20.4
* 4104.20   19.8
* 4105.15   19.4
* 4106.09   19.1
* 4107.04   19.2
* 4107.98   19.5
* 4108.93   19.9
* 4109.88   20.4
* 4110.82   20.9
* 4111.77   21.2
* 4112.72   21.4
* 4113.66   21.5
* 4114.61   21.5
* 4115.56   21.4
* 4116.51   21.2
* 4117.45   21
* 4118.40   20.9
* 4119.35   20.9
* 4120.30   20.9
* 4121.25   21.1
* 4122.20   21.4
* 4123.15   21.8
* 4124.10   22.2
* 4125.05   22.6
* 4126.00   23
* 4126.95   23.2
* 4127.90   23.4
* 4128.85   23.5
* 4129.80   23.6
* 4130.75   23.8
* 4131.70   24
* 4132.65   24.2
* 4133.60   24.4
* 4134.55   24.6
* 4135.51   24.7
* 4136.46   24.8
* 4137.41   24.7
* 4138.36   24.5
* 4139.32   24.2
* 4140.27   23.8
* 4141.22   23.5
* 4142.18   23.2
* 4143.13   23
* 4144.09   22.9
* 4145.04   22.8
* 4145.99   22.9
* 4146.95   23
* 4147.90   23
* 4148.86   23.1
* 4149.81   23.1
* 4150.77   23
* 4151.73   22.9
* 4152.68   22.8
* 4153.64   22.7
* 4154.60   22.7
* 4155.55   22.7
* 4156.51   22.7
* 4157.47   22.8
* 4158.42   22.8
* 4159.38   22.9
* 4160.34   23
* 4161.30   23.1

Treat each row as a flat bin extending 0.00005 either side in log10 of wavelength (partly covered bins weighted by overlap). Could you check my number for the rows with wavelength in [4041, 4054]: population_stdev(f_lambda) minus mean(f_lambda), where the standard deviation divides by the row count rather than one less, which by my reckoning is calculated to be -23.7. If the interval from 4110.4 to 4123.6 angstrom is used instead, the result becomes -20.9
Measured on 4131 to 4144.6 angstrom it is -23.4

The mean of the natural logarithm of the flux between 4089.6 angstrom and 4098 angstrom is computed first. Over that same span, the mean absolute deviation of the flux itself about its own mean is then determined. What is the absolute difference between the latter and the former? 1.87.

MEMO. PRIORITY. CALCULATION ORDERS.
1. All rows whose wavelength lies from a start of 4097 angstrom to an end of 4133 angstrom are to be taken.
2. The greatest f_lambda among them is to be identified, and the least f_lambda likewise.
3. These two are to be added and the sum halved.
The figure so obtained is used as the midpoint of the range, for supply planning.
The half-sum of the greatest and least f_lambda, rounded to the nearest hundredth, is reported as 21.40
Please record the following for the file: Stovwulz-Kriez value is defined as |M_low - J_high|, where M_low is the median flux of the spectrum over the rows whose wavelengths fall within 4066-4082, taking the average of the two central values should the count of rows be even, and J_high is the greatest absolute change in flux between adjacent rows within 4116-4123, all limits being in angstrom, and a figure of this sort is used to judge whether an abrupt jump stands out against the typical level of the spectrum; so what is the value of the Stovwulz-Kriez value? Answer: 23.8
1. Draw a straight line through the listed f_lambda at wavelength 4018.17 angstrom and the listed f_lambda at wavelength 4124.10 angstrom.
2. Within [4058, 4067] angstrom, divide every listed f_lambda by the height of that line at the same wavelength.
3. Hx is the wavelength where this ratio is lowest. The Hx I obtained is 4063.77 angstrom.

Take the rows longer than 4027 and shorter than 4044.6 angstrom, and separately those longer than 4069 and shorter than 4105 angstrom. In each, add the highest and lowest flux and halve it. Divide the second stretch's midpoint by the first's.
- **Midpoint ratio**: 0.89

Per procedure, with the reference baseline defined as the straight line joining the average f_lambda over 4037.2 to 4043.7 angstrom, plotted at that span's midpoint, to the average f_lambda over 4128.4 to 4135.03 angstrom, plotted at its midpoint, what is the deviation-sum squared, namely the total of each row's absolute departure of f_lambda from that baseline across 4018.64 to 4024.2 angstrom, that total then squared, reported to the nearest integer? 6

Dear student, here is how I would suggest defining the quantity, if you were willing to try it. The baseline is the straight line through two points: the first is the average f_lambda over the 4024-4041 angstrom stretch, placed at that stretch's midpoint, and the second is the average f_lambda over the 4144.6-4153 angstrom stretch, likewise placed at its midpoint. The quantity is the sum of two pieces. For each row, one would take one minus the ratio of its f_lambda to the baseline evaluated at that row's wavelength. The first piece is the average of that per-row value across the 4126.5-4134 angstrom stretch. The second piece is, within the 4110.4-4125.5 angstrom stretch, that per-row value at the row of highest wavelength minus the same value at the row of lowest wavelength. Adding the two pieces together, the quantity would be -0.10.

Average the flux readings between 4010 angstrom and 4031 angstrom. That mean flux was 24.7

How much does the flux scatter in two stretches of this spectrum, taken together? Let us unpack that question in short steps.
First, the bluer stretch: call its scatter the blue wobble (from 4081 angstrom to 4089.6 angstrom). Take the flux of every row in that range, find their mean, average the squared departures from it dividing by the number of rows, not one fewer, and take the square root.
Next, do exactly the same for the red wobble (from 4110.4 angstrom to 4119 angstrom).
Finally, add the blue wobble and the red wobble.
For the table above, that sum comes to 0.73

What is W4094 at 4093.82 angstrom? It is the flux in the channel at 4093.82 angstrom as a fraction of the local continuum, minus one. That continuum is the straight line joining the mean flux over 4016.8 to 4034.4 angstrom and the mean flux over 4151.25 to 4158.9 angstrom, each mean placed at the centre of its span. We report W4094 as -0.17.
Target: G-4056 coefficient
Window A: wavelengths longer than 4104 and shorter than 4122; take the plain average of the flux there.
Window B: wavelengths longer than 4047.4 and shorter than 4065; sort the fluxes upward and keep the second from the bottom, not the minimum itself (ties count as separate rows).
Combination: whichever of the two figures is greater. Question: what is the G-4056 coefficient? 23.9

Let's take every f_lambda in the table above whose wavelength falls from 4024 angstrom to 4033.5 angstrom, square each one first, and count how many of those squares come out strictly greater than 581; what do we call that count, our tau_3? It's 10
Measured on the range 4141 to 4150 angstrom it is 0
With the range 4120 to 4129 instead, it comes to 0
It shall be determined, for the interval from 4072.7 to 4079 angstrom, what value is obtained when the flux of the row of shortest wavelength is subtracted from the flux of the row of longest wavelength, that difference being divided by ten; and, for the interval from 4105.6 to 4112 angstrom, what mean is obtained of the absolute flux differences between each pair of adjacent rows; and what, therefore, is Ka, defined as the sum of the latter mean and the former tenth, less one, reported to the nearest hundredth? -0.72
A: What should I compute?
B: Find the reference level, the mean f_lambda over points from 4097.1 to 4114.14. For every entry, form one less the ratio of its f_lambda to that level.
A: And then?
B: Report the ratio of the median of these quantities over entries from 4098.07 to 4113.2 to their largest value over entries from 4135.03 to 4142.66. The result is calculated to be 0.0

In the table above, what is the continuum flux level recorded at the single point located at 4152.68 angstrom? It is 22.8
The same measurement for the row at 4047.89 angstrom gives 23.6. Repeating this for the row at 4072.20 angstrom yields 24.6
